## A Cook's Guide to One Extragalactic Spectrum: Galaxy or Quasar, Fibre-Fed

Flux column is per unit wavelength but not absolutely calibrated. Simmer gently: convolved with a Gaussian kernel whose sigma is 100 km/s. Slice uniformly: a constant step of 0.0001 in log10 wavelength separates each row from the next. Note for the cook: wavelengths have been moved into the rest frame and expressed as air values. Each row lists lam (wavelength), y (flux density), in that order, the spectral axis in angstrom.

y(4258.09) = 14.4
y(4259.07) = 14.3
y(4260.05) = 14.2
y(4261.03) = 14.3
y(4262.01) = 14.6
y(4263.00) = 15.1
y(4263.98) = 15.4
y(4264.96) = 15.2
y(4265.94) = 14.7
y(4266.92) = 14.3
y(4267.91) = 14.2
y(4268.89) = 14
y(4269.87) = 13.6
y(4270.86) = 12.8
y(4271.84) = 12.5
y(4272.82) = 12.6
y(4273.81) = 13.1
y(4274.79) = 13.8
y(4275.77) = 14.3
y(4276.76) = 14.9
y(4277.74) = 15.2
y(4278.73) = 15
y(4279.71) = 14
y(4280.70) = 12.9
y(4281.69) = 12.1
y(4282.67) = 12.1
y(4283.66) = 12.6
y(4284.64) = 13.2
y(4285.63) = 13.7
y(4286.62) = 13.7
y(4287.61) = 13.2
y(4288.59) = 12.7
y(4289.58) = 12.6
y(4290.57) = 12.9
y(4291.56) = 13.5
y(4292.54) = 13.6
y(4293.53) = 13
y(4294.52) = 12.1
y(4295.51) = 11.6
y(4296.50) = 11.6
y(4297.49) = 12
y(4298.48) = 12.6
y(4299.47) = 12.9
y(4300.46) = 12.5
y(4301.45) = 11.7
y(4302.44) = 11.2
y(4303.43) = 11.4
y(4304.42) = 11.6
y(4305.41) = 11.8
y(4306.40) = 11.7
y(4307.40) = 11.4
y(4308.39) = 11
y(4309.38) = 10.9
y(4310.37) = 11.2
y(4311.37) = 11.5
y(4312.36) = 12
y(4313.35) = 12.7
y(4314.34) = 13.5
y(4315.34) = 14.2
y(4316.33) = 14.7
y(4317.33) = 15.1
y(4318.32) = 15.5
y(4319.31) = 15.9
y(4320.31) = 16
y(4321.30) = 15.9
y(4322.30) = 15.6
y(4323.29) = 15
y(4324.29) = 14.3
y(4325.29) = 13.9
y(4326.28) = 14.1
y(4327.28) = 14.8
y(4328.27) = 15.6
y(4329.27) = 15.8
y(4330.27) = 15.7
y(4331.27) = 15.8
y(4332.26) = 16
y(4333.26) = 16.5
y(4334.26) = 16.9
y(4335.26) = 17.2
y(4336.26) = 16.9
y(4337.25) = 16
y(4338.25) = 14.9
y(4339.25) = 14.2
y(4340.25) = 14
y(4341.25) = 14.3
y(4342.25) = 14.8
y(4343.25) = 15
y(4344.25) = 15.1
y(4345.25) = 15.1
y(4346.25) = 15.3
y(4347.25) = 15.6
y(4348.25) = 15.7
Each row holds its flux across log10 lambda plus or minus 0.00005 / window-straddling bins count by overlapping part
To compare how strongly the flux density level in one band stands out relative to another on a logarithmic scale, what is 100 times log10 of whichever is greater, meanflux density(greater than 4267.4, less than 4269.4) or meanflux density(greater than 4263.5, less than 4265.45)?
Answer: 118.5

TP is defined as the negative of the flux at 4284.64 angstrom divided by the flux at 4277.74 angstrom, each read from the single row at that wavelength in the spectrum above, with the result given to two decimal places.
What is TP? -0.87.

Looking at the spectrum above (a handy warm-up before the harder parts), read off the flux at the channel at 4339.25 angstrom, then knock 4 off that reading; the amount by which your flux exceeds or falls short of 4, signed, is 10.2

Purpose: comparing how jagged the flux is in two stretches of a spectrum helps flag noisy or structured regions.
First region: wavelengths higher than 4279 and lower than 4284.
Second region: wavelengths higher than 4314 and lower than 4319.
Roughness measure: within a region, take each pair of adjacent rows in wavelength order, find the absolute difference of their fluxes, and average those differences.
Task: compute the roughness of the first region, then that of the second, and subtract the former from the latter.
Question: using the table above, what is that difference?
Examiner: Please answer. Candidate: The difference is -0.1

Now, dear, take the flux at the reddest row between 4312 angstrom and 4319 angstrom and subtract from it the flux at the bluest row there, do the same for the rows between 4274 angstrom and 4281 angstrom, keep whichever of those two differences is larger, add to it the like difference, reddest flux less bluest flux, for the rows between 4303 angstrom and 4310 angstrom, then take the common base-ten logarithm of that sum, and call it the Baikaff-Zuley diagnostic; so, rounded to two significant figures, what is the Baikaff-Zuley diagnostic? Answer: 0.48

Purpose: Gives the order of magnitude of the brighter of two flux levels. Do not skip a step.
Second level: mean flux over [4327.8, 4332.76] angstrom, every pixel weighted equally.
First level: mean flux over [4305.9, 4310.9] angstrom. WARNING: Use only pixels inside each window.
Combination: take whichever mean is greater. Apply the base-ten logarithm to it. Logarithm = 1.20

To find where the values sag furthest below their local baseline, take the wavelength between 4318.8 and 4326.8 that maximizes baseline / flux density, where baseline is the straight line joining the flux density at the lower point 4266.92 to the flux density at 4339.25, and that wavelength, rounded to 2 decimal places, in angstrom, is 4325.29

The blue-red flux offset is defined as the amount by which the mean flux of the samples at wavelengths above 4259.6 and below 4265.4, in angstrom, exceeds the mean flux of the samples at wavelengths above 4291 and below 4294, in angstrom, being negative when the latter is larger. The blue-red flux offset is 1.4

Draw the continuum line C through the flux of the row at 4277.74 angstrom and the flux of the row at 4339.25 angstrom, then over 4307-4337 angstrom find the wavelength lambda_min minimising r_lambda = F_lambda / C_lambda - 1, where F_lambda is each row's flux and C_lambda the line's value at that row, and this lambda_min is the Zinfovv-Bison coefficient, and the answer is 4309.38 angstrom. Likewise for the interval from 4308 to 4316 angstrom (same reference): 4309.38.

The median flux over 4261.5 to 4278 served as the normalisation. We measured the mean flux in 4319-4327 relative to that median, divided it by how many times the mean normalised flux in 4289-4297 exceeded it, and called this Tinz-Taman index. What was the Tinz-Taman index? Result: 1.3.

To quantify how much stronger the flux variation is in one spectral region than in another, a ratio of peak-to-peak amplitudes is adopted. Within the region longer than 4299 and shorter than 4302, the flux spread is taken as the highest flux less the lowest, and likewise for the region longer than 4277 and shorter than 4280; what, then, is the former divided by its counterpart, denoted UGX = 1.0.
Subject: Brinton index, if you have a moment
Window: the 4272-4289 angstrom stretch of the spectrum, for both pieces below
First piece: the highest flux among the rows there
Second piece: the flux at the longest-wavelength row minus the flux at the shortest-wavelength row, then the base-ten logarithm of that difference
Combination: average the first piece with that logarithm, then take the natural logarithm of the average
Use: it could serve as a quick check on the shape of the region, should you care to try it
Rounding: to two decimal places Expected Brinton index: 1.96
